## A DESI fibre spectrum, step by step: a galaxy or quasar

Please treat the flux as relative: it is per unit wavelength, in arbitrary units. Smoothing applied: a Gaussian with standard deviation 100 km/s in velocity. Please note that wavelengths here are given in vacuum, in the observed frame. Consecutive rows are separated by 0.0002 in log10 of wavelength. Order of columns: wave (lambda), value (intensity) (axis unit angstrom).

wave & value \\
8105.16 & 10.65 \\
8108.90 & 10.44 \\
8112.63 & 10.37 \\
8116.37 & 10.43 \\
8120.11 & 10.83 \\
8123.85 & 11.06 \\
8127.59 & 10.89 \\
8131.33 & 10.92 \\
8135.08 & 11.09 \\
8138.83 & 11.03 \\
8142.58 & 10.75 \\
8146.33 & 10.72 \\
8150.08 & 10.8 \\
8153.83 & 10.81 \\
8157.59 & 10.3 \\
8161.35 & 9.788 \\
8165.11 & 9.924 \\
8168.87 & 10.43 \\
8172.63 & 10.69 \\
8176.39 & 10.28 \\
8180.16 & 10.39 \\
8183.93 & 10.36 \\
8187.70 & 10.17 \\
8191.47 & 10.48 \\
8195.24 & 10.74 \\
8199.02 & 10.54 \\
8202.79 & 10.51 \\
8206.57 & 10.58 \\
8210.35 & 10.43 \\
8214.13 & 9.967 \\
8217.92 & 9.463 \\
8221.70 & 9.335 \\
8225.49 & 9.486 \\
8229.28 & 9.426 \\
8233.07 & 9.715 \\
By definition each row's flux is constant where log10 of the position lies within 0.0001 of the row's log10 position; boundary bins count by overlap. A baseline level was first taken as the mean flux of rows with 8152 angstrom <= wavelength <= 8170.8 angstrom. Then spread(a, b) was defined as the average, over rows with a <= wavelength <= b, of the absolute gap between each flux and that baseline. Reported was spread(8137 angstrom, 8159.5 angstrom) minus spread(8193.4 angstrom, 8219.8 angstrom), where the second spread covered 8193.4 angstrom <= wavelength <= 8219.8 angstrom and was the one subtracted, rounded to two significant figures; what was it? 0.11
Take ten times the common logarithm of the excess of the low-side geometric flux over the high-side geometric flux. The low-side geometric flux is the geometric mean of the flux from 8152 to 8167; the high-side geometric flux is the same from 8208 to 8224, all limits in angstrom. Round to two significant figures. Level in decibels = -3.9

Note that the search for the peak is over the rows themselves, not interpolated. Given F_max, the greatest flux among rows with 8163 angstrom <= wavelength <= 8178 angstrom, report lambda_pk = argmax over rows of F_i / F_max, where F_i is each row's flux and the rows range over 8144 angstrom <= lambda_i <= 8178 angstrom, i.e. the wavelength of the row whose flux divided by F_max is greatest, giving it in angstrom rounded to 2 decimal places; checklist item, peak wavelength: 8153.83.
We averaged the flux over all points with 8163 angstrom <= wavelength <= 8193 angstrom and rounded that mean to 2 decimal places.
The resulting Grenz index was 10.34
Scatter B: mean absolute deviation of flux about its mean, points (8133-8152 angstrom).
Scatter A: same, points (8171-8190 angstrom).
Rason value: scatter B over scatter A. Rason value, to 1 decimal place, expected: 1.1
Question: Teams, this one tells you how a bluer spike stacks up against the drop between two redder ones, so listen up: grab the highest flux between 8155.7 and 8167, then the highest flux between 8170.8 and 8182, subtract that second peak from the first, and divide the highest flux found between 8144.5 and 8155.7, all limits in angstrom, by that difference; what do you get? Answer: -28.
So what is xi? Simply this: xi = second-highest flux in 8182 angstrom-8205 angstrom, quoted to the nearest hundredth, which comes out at 10.54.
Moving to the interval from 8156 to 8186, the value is 10.43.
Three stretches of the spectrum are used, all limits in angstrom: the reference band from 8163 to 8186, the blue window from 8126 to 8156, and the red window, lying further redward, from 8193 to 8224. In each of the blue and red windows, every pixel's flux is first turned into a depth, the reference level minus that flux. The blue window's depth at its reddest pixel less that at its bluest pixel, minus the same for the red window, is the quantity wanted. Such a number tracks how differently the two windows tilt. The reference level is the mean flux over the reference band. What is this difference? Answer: -1.3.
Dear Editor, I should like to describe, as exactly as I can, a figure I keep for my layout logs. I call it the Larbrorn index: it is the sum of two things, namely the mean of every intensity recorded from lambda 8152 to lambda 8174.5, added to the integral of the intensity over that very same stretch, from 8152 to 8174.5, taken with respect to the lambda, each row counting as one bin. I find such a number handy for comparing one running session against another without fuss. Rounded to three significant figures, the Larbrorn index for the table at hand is 243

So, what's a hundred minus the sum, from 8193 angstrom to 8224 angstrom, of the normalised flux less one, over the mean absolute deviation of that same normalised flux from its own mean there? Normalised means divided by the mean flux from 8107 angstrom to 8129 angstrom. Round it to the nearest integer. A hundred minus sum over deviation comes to 108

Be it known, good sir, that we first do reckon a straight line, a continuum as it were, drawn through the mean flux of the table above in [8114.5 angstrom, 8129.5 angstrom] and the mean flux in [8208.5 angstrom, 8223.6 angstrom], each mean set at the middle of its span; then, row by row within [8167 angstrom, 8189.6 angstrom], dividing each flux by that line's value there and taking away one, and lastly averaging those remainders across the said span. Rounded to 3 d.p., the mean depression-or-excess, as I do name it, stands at 0.018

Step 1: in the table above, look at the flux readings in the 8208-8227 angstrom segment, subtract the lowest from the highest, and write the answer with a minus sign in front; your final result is -1.1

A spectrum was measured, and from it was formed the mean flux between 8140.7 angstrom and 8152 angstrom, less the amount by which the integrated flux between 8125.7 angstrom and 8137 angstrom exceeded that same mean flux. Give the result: -102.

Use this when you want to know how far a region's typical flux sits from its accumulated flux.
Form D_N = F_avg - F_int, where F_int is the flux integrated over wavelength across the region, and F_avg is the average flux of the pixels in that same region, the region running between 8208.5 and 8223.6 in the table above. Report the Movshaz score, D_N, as -138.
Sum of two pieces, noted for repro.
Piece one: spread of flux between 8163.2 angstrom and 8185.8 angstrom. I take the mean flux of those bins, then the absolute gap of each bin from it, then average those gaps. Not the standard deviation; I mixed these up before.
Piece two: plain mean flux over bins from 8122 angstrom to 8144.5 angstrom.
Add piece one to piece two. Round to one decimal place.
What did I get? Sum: 11.1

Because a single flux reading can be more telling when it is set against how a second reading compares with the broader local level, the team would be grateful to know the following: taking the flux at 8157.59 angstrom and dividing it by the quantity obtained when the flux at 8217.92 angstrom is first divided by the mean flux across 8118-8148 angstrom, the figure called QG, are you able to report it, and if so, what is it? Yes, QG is 11.9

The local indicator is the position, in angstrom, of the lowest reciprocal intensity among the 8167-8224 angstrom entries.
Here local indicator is 8195.24 angstrom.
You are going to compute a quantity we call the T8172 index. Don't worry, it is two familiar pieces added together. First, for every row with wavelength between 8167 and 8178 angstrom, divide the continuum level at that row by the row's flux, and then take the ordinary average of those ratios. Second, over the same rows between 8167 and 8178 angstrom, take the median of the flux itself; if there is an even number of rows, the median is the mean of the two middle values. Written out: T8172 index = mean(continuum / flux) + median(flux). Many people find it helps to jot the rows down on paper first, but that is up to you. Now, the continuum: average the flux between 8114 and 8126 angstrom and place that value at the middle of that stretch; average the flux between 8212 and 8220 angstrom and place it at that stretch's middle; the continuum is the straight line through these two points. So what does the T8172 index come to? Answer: 11.4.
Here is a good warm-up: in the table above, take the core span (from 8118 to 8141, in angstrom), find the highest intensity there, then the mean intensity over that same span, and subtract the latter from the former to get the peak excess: 0.1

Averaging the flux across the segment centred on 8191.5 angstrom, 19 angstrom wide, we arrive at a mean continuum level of 10.46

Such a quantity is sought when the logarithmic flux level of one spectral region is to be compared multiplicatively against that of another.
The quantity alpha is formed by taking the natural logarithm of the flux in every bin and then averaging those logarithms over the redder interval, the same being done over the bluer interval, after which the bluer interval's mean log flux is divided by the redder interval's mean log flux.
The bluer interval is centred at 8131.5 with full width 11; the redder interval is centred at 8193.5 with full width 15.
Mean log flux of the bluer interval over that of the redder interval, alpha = 1.02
